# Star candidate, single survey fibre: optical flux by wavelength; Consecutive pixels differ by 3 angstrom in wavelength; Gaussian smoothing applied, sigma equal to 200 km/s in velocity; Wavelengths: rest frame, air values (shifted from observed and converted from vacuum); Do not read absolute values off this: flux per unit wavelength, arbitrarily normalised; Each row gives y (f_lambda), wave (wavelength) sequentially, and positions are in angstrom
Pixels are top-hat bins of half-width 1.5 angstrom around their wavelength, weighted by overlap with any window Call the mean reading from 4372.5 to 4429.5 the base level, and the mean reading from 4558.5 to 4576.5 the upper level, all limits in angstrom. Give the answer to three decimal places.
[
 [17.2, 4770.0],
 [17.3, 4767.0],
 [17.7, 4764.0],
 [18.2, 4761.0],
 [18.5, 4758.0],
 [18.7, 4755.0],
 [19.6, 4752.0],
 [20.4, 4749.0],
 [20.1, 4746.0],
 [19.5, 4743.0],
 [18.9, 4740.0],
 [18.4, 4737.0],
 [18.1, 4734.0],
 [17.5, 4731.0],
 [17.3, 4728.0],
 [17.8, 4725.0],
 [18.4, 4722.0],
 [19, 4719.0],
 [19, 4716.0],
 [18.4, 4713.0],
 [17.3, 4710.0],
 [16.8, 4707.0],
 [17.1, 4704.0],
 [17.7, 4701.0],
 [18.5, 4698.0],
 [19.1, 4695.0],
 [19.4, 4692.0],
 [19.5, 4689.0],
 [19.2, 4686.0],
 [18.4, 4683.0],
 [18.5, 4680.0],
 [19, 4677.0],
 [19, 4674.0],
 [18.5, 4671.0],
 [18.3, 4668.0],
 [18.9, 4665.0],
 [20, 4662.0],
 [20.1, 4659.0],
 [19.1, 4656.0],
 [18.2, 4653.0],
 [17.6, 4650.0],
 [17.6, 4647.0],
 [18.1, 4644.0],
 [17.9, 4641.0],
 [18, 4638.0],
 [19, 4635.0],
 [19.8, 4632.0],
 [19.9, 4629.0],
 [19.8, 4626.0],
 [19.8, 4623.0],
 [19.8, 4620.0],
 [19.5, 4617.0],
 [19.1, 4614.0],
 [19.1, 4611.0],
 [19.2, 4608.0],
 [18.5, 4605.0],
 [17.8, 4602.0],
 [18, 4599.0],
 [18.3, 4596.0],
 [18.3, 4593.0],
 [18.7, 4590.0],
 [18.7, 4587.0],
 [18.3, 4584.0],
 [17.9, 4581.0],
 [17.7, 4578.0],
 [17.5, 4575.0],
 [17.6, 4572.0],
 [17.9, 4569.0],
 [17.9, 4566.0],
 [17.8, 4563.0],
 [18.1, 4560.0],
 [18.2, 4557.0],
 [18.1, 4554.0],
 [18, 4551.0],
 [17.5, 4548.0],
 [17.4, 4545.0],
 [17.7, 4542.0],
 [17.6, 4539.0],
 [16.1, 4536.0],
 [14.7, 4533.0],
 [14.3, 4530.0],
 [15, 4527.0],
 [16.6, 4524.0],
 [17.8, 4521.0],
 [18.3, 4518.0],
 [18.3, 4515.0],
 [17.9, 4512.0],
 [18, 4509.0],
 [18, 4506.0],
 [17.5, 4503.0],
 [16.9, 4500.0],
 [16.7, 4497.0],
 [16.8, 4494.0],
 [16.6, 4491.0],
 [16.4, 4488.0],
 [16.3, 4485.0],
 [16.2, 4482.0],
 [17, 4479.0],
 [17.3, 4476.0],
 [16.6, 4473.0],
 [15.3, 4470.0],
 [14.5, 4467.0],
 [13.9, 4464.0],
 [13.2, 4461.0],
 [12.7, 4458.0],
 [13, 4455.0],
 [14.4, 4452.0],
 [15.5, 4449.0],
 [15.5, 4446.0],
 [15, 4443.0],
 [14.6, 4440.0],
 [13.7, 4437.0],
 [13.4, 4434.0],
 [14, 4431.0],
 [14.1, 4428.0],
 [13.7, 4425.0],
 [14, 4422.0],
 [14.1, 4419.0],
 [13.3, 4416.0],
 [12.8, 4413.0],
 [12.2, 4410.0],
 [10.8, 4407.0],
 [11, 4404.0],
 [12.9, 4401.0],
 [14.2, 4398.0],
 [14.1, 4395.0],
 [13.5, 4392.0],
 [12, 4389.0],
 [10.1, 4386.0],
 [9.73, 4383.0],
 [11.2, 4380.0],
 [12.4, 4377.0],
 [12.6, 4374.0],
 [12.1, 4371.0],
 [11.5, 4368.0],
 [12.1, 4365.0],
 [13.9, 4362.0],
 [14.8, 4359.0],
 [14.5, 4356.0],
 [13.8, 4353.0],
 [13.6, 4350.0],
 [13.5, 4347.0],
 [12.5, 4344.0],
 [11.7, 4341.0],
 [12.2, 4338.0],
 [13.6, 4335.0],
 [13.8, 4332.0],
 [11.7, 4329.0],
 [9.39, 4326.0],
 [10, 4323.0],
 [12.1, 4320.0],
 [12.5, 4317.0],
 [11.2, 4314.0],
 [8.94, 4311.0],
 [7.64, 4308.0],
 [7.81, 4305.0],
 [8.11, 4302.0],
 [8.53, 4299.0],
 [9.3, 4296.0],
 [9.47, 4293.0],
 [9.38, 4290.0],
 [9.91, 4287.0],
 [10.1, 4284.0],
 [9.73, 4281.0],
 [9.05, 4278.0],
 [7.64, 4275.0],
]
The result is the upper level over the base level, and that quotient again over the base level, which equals 0.113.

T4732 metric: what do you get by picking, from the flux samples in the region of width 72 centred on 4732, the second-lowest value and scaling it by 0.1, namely 1.71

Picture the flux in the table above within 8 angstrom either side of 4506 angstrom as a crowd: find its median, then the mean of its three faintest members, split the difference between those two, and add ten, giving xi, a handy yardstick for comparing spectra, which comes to 27.7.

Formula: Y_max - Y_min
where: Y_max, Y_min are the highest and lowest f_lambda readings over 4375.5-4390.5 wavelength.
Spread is 2.7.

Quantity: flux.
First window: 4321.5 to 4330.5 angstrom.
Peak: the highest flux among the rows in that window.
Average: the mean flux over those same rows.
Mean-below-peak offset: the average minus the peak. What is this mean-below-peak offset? -1.34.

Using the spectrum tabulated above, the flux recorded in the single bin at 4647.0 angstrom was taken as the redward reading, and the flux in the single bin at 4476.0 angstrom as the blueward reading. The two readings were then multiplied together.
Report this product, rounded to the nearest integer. 304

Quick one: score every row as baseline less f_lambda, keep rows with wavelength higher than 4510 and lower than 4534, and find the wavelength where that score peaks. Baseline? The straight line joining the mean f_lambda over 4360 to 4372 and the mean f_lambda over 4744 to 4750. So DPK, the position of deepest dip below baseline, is 4530.0 angstrom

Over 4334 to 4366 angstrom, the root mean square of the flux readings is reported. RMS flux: 13.3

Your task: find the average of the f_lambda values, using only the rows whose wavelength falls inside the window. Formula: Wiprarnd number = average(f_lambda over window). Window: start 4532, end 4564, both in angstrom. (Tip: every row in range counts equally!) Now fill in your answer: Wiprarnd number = 17.4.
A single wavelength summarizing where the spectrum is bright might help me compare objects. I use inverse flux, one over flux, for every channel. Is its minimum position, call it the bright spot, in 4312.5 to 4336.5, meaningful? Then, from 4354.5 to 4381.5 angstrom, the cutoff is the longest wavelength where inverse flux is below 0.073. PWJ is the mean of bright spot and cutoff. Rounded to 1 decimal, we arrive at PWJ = 4347.0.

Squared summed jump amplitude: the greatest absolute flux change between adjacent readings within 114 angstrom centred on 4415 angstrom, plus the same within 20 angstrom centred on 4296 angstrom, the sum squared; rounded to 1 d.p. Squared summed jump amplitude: 7.1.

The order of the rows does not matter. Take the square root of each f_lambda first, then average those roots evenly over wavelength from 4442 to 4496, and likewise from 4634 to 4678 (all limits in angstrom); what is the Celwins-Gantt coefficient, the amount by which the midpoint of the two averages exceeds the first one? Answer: 0.20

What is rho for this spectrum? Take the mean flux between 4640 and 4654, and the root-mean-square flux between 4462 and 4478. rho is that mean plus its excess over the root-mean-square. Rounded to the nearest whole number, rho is 20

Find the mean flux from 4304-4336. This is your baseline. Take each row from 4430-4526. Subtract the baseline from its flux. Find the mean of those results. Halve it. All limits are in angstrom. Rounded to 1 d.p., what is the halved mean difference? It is 2.5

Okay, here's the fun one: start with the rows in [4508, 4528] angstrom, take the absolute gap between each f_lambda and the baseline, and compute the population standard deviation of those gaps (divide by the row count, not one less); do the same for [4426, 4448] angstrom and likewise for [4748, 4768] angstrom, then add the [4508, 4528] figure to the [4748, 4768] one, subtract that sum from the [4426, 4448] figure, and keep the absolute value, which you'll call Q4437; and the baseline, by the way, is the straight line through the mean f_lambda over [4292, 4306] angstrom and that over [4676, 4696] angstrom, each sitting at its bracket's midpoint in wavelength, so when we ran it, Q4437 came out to 1.8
